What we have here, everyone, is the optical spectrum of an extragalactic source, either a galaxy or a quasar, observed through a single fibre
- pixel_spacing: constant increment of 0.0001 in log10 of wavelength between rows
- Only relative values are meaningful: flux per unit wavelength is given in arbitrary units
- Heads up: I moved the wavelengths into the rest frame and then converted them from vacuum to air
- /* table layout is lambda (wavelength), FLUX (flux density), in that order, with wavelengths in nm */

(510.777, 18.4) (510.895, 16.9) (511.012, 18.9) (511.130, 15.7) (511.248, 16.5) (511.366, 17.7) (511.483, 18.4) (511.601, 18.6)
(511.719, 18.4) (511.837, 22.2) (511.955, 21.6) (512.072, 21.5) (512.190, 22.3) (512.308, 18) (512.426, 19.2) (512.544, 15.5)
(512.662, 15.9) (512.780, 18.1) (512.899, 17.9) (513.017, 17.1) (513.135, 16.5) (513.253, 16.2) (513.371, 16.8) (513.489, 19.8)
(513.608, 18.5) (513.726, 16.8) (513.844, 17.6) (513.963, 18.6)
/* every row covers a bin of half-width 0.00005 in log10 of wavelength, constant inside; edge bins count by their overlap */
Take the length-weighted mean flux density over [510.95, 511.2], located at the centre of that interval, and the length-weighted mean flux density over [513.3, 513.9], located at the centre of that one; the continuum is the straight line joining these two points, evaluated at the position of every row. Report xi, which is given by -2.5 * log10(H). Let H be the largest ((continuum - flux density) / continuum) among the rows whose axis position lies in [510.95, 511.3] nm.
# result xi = 2.60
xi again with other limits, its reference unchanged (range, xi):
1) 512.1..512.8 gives 2.30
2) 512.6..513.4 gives 2.51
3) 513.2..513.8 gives 2.62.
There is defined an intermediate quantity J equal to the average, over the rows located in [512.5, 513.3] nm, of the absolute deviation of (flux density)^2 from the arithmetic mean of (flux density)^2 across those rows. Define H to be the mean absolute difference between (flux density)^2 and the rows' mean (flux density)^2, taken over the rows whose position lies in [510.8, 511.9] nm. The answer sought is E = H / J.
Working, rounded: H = 47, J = 28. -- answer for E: 1.7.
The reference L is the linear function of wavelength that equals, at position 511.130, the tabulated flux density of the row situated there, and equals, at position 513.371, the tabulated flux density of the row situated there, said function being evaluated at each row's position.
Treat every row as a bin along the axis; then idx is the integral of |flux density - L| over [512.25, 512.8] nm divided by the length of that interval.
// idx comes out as 1.5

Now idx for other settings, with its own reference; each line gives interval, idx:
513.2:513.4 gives 0.3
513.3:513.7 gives 1.4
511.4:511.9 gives 3.4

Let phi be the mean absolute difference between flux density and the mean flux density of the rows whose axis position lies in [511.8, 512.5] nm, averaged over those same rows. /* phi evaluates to 1.47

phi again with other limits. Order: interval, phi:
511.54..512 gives 1.70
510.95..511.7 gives 1.02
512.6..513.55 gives 0.98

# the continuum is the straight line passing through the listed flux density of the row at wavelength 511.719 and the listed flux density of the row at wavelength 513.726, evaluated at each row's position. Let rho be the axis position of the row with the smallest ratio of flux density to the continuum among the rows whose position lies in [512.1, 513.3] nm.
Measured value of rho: 512.544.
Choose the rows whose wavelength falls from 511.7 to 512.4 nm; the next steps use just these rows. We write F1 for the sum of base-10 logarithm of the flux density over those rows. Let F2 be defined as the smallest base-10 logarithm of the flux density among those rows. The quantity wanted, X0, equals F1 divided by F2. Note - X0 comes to 6.3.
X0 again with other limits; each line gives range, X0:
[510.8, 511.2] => 3.1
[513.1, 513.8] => 6.2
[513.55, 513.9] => 3.1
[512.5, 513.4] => 8.2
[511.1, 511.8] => 6.2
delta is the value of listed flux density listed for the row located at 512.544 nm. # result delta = 15.5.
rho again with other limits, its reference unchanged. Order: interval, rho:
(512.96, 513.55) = 513.253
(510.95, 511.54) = 511.130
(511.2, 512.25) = 511.248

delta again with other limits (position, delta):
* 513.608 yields 18.5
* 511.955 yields 21.6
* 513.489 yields 19.8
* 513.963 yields 18.6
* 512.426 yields 19.2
